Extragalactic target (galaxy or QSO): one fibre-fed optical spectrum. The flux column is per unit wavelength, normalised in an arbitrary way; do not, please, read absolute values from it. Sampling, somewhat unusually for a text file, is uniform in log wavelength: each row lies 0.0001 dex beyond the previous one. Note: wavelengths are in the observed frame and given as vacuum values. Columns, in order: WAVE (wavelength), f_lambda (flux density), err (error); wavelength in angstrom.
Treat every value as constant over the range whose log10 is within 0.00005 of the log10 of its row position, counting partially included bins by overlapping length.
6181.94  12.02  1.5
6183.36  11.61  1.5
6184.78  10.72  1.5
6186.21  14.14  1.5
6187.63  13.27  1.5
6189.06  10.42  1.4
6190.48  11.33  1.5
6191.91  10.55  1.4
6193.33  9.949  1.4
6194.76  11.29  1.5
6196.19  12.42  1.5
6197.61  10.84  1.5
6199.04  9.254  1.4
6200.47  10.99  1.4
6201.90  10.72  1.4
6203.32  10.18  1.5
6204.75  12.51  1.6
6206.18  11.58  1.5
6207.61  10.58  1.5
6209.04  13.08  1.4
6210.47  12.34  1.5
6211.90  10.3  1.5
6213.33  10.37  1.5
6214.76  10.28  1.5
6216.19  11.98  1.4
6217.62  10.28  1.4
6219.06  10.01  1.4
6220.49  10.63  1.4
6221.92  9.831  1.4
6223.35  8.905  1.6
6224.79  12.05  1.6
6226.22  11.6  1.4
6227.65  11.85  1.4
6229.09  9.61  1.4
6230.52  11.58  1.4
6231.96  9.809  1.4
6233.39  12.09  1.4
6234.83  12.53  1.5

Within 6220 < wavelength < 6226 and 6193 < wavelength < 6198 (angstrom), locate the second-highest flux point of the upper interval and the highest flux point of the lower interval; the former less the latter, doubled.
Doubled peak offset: -3.6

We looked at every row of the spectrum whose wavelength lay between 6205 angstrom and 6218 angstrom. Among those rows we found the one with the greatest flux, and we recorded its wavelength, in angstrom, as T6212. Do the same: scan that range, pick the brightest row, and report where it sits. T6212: 6209.04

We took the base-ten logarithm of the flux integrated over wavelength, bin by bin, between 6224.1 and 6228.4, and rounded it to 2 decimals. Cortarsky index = 1.71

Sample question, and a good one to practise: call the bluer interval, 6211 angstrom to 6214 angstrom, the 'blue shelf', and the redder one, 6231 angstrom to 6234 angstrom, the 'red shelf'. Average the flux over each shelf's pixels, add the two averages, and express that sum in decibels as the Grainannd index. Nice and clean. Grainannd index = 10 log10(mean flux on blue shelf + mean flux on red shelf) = 13.3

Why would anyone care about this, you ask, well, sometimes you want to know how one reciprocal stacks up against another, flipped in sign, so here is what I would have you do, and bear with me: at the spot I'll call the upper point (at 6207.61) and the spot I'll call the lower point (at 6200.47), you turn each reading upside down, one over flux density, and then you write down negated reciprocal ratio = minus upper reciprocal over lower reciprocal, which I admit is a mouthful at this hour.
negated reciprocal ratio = -1.04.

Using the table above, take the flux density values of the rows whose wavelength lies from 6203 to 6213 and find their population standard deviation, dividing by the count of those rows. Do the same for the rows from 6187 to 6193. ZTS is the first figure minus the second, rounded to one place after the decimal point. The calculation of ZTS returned -0.1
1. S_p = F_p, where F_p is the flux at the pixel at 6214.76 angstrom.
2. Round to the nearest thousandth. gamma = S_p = 10.280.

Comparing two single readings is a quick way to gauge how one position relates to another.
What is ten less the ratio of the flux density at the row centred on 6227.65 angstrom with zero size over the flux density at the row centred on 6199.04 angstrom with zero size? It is 8.72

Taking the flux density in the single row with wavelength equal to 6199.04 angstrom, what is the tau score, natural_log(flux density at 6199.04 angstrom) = 2.23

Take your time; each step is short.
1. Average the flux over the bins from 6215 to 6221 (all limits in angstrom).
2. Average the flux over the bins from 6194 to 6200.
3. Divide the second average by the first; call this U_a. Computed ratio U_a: 1.02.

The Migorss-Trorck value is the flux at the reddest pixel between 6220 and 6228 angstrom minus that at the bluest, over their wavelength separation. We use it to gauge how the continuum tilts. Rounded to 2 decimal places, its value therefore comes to 0.17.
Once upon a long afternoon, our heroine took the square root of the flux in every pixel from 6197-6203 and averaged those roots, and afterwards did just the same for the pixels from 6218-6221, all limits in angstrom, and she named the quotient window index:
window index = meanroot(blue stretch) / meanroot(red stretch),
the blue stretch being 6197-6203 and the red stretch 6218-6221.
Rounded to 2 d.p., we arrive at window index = 1.01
